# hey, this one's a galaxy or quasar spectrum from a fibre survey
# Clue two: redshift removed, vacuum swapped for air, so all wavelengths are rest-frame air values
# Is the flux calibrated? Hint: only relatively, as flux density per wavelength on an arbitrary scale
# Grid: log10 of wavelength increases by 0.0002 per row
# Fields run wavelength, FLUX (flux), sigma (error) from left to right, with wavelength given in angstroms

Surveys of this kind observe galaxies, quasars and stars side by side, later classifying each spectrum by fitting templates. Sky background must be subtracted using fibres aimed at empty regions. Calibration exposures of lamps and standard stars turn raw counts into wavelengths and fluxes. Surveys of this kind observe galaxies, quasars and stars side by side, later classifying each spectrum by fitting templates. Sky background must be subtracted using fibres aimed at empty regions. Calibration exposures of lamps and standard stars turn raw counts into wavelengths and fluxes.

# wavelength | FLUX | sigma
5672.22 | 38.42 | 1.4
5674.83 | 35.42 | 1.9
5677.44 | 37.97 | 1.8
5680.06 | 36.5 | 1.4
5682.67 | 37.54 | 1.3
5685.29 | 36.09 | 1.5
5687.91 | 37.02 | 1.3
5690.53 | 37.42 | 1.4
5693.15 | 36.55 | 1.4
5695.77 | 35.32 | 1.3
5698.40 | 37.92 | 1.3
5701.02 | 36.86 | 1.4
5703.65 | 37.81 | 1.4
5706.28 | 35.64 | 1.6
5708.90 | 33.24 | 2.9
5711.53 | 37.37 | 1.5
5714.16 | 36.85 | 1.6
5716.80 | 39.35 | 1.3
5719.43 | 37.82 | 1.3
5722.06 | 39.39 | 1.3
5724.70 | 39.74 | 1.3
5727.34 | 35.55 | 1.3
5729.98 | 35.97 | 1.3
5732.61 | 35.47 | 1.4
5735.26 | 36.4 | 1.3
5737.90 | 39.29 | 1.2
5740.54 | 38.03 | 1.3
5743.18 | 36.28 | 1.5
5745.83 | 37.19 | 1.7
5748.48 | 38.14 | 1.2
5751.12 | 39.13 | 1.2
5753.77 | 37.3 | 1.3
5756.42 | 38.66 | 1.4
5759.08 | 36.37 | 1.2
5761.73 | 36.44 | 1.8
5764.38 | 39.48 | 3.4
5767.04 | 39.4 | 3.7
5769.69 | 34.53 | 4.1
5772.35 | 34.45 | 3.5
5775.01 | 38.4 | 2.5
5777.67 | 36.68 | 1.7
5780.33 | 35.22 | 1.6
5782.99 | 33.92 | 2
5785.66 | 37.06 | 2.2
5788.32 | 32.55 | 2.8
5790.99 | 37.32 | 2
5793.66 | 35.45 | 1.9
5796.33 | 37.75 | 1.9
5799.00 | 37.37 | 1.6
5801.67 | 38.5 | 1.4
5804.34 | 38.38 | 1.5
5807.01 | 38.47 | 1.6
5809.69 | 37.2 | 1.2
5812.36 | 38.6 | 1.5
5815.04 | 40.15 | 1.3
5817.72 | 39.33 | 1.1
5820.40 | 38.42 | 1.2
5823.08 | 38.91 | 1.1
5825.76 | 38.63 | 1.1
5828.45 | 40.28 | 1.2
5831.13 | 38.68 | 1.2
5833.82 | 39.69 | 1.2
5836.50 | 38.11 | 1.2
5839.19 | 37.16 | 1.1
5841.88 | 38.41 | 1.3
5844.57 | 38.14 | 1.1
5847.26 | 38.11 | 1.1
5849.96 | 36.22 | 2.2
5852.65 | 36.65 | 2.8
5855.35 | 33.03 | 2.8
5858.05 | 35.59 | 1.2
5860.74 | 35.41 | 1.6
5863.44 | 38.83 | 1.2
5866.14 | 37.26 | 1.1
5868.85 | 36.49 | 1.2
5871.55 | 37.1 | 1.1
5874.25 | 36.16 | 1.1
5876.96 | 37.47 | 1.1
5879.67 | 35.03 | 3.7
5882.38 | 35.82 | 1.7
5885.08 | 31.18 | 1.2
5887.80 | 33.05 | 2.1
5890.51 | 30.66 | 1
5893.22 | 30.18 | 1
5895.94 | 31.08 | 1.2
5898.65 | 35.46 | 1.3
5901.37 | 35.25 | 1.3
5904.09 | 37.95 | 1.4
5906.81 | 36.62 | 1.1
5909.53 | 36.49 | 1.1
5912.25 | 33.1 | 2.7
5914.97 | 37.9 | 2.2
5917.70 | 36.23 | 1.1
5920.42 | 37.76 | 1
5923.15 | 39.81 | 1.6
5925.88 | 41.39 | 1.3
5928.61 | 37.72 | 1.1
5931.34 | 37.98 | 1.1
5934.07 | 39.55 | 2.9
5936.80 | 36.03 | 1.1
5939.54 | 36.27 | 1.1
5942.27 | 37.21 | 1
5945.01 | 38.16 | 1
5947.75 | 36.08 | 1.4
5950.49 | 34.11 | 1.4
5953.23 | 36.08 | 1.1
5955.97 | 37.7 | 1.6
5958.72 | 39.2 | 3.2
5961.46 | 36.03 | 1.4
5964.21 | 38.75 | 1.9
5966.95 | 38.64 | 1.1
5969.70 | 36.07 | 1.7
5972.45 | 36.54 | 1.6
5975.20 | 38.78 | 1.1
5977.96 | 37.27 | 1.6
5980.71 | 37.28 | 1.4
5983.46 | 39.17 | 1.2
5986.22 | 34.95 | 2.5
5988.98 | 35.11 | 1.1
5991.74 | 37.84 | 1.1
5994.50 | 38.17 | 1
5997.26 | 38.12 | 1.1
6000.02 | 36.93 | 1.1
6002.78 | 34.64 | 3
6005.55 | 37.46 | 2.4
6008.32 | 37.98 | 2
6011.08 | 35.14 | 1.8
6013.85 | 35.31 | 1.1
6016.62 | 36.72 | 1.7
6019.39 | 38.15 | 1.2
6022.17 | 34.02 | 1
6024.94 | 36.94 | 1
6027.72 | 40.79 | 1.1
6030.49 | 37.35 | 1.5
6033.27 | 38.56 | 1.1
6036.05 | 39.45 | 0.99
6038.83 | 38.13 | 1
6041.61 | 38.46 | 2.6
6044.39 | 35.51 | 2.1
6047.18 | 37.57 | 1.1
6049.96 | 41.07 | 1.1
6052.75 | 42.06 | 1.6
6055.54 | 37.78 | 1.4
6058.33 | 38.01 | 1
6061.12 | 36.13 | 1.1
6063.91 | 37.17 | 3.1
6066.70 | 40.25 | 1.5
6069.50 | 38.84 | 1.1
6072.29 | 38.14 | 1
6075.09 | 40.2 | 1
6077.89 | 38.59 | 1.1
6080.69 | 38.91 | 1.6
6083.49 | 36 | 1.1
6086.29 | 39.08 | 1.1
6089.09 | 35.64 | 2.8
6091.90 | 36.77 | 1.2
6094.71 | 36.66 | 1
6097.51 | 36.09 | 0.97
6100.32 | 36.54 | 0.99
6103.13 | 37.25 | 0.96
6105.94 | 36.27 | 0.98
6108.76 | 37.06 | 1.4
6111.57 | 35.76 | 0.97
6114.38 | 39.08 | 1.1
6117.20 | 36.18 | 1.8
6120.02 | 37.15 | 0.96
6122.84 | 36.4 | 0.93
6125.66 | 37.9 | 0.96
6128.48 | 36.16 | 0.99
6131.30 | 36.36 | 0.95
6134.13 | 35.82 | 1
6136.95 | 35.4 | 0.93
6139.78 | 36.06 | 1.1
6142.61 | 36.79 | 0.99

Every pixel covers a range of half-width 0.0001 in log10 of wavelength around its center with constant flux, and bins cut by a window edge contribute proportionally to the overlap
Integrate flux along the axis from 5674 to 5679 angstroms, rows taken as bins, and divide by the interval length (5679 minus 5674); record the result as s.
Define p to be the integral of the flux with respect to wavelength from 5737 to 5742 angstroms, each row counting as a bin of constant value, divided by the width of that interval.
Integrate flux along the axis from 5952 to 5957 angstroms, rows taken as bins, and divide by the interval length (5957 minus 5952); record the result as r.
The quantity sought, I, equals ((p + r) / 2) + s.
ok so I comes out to 75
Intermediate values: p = 38.6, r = 36.9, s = 37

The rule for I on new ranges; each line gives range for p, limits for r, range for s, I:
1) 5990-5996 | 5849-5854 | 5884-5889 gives 69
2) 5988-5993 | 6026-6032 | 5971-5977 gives 75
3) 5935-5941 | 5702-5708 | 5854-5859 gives 71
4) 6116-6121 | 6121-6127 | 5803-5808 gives 75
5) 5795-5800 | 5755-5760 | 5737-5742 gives 76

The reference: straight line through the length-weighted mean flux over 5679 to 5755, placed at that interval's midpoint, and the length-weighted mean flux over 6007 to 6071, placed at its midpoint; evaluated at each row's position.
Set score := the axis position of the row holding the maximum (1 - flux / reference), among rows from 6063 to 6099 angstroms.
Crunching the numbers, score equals 6089.09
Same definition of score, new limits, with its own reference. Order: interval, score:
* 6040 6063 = 6044.39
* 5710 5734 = 5732.61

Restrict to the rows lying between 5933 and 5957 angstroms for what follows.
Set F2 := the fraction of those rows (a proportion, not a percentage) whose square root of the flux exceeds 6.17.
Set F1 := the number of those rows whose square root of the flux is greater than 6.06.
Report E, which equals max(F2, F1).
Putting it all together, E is 4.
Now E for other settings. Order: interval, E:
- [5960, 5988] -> 6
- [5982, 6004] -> 5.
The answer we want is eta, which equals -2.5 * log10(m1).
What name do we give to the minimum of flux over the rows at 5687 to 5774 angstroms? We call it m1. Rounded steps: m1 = 33.24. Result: -3.80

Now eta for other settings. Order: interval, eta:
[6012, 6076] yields -3.83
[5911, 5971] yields -3.80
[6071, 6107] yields -3.88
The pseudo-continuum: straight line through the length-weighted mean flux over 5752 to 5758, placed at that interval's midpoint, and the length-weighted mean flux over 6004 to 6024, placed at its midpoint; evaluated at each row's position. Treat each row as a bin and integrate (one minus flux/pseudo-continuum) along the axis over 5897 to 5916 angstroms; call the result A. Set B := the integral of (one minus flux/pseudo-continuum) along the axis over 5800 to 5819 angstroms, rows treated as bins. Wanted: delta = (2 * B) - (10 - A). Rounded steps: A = 0.5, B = -0.5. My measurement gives -10.5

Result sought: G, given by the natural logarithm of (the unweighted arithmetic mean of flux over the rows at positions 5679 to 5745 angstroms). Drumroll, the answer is 3.61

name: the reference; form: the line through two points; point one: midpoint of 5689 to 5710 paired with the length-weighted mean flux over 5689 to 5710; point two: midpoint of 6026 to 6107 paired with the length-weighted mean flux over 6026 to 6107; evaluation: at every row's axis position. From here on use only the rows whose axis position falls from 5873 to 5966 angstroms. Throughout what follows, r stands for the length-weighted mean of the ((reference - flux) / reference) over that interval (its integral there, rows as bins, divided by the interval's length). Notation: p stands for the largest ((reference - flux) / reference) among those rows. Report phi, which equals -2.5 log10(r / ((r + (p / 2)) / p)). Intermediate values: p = 0.190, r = 0.032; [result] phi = 3.3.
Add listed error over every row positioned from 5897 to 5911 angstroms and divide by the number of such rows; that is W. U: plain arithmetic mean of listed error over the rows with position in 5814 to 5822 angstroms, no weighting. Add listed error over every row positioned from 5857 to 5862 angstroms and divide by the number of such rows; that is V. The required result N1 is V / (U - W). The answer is -35.0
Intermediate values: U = 1.2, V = 1.40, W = 1.24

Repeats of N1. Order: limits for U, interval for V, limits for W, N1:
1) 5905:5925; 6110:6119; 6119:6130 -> 2.2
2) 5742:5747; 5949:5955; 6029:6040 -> 2.8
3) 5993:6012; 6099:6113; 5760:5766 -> -1.3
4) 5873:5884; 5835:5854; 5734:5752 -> 2.8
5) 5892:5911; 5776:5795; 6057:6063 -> 13.5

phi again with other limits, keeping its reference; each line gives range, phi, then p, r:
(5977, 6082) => 5.4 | 0.101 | 0.004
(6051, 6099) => 6.6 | 0.066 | 0.001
